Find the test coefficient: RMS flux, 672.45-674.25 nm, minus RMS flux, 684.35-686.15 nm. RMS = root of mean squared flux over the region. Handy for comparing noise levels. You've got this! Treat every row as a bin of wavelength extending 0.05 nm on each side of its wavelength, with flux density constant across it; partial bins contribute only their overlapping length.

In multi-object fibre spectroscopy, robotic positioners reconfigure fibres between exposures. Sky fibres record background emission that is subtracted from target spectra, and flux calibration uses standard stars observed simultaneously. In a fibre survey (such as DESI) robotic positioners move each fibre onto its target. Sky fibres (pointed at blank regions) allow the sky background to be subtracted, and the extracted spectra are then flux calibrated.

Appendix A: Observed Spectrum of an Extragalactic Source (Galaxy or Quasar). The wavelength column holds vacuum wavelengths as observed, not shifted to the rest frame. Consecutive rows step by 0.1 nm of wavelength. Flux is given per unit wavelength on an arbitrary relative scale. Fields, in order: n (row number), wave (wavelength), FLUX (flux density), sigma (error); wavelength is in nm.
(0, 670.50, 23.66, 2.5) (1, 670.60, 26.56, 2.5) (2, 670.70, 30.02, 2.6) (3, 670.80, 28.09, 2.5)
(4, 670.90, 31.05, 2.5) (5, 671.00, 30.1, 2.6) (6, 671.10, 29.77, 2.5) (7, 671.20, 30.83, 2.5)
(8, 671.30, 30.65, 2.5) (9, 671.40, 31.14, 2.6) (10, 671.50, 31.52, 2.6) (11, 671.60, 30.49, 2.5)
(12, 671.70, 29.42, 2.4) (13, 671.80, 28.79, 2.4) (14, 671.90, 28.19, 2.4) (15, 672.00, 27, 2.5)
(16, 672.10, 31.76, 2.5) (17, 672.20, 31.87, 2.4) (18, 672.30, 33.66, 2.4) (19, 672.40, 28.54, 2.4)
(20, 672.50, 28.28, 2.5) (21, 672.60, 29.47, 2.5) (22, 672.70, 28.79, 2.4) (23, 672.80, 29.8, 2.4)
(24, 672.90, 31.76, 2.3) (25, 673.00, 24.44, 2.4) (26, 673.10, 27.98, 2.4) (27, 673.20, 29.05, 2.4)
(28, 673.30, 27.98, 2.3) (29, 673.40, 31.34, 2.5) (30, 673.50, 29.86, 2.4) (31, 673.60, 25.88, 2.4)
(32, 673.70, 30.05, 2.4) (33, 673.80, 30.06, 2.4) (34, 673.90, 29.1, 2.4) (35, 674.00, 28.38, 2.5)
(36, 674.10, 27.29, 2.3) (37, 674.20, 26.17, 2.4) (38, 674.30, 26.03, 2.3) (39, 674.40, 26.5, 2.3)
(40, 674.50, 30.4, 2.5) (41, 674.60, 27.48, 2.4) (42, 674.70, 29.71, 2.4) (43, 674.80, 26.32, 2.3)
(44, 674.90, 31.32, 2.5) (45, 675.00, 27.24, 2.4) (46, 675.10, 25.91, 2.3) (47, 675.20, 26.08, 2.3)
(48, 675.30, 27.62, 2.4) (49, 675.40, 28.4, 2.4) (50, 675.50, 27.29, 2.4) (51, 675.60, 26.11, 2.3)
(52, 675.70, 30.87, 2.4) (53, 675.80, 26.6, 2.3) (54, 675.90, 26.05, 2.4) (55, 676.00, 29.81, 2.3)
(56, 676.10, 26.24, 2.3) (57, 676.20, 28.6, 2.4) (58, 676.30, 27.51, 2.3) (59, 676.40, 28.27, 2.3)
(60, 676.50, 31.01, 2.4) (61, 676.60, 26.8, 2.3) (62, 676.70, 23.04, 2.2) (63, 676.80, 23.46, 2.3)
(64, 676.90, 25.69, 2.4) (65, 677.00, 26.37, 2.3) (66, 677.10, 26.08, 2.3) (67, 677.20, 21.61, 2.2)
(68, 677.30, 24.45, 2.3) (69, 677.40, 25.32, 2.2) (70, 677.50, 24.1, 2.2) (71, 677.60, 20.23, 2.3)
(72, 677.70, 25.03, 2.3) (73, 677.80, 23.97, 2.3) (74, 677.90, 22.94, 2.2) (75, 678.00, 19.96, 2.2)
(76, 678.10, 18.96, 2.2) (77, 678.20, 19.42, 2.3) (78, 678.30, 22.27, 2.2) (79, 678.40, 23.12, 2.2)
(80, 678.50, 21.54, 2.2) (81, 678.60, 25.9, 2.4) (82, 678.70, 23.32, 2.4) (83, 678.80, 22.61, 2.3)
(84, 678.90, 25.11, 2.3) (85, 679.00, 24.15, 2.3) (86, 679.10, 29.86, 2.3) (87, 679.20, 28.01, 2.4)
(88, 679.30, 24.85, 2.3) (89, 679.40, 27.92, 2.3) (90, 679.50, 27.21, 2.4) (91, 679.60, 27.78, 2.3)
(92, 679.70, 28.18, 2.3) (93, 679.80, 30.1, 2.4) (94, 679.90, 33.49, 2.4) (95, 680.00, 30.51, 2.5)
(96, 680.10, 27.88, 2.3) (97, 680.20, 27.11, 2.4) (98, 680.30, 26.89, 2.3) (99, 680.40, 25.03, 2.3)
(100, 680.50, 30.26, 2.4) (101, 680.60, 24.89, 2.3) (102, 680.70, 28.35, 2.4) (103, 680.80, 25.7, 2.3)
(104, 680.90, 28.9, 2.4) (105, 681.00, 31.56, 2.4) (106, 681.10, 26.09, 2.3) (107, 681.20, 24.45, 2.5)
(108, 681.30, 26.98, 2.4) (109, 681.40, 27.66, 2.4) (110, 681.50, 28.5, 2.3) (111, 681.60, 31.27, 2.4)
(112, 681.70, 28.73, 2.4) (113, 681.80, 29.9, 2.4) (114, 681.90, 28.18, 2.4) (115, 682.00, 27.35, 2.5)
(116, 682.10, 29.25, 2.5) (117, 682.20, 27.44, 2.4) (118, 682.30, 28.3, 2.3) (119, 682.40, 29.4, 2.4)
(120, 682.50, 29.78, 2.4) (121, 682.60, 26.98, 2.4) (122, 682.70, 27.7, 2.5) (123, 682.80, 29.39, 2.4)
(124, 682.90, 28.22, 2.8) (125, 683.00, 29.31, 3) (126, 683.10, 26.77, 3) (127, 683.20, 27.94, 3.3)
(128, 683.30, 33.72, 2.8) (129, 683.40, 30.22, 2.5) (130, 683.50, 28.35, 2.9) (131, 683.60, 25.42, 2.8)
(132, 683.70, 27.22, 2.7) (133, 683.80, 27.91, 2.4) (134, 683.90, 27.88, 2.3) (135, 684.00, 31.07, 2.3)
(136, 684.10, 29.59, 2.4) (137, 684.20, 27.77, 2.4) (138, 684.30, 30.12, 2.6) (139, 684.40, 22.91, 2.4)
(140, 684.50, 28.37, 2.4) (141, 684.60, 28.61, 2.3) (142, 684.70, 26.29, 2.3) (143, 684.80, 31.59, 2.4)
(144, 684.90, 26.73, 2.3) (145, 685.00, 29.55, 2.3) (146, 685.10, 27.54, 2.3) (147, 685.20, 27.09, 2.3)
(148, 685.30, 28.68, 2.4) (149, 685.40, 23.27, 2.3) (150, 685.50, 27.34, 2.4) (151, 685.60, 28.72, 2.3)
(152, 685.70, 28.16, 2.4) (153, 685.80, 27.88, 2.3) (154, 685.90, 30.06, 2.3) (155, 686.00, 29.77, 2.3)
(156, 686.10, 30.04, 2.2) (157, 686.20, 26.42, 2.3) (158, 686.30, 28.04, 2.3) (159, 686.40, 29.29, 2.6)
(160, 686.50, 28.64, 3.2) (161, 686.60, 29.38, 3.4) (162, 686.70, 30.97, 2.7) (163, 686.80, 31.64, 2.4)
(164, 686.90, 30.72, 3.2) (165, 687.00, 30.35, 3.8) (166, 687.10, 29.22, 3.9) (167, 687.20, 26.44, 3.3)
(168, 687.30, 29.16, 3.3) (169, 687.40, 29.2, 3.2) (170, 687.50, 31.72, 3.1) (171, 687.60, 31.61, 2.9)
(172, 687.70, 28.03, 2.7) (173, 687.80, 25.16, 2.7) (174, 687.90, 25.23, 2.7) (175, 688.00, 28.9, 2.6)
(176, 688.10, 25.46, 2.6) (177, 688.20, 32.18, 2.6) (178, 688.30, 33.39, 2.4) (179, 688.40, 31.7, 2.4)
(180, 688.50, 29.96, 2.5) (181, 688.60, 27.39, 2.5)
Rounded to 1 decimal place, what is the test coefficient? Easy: 0.7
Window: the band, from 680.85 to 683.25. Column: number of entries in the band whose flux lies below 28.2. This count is 11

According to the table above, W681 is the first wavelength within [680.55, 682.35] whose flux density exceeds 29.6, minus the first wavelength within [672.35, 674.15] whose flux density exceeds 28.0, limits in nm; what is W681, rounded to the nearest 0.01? 8.60 nm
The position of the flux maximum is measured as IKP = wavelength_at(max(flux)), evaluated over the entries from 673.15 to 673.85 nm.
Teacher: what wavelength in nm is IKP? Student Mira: 673.40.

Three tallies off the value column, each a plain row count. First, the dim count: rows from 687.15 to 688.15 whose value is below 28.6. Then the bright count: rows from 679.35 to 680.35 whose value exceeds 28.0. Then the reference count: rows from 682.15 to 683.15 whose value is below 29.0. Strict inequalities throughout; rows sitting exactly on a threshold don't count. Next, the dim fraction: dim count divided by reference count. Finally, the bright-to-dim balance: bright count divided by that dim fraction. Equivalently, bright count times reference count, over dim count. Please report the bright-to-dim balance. 4.8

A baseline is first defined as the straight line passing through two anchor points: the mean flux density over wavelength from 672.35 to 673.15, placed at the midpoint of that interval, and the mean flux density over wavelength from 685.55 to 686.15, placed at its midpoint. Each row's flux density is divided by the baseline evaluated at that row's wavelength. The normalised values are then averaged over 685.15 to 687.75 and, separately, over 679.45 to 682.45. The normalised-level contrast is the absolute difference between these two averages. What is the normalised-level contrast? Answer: 0.016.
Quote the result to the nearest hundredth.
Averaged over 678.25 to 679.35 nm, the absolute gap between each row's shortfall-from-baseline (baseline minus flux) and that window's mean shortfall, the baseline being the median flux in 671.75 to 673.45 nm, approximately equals 1.94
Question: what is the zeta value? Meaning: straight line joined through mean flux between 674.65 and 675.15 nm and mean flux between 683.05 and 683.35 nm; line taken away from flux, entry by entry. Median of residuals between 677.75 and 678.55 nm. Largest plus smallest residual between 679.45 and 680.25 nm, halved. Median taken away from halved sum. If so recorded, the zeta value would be 8.1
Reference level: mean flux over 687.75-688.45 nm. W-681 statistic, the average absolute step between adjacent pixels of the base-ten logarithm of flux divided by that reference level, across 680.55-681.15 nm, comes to 0.054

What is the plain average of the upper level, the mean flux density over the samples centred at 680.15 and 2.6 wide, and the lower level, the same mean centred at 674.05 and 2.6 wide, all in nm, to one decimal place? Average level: 27.9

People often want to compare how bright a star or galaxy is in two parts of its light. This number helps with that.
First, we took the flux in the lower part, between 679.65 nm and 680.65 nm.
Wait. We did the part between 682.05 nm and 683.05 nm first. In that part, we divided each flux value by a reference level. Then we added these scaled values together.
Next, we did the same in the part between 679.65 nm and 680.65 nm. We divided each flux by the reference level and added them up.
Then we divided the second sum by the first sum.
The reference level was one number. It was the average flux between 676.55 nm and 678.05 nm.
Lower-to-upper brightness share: 0.99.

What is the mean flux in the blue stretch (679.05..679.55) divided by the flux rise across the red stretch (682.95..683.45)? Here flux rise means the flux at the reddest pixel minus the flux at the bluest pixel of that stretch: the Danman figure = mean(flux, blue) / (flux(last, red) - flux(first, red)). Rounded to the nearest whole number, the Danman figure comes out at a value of 30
